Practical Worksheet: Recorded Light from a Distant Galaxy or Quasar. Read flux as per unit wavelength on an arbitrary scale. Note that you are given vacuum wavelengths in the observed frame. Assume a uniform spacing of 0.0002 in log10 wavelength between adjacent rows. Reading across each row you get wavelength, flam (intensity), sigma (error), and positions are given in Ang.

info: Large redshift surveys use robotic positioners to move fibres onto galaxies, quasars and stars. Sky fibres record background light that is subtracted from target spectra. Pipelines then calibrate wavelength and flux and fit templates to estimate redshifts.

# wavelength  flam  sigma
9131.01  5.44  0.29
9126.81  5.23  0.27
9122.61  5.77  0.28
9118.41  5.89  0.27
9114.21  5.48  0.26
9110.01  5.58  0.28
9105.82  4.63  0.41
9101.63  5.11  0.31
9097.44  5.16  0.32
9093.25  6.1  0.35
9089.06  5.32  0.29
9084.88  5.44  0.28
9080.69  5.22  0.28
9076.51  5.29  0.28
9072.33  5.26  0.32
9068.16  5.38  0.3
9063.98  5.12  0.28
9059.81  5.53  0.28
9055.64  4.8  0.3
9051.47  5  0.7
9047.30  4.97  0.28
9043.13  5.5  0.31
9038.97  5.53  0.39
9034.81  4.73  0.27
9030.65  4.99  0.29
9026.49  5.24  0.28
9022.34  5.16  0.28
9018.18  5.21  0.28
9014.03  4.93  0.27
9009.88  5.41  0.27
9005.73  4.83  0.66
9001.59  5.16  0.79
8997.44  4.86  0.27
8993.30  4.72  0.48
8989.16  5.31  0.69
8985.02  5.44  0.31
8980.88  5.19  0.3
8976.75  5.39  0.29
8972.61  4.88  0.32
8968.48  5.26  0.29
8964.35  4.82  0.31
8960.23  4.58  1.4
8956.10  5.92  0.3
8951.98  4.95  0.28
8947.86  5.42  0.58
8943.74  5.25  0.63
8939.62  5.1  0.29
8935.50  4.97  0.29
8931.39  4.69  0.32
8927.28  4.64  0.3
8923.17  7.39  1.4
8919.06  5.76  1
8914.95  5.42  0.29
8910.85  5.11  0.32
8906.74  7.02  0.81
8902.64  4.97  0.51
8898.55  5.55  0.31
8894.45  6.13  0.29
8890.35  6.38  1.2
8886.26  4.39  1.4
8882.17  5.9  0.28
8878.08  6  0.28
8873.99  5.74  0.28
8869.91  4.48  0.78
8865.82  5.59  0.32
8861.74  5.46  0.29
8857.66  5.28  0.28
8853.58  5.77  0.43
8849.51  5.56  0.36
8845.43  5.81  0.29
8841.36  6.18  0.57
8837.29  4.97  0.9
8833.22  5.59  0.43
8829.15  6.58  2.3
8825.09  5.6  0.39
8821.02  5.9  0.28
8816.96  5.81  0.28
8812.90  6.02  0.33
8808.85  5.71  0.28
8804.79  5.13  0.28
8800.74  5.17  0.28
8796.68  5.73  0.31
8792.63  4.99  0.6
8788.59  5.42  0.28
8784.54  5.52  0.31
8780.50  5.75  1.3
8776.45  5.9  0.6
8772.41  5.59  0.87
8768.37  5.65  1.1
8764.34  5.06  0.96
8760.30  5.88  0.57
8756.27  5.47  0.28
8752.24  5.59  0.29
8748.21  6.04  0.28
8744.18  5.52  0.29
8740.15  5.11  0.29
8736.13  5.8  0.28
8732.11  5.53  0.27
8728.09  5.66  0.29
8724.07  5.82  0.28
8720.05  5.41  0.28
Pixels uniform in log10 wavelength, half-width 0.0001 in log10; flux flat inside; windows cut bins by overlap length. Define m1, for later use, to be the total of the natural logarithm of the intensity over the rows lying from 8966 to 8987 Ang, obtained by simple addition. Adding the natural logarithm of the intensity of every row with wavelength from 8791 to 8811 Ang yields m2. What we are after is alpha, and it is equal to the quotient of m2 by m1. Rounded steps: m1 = 8.27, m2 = 8.37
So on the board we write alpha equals 1.01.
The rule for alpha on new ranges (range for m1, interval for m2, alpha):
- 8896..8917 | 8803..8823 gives 1.01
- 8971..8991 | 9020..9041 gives 0.99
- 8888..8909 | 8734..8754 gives 0.96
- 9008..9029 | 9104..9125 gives 1.03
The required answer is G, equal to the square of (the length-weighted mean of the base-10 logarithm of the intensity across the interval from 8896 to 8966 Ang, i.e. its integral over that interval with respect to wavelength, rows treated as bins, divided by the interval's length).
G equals 0.53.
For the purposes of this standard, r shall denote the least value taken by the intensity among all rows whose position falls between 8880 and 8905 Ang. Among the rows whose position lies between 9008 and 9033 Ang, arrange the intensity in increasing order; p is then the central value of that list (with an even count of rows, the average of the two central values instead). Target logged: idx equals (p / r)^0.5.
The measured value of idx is 1.09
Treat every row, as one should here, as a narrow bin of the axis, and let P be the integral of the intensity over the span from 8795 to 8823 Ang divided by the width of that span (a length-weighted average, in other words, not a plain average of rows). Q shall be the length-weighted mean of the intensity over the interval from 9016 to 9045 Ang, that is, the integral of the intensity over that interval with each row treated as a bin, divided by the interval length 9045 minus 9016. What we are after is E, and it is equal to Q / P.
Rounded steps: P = 5.64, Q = 5.2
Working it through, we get 0.92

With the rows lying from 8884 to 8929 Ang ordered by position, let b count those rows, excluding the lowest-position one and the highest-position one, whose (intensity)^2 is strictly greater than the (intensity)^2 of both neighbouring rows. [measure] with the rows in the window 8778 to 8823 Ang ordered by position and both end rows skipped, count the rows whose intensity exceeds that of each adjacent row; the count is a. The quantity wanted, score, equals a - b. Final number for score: -1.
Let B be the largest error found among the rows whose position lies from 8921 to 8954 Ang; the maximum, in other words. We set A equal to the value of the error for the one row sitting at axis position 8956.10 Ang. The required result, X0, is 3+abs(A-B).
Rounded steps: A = 0.30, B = 1.4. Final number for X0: 4.10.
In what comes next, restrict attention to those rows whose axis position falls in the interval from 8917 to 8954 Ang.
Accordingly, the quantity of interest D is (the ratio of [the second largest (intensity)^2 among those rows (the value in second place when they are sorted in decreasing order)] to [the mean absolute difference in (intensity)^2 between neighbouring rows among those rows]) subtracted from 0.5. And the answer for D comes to -3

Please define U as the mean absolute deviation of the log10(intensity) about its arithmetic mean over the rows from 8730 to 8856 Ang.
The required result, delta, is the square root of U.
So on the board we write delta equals 0.144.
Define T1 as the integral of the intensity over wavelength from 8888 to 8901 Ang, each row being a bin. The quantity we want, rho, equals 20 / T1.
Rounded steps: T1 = 77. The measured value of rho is 0.259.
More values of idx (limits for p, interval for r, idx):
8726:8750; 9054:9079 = 1.08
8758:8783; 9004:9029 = 1.09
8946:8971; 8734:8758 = 1.00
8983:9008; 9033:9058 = 1.03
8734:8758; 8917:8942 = 1.09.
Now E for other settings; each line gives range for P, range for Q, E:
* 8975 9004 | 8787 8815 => 1.06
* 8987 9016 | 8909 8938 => 1.08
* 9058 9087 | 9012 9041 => 0.96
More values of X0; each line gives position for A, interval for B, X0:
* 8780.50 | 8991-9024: 3.51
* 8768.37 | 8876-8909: 3.30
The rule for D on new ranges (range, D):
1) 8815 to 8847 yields -5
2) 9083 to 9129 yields -7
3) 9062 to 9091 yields -19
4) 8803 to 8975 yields -6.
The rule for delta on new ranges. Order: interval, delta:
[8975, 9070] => 0.137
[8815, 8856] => 0.145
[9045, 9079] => 0.129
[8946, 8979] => 0.170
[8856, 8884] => 0.172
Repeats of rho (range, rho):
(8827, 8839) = 0.291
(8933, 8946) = 0.302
